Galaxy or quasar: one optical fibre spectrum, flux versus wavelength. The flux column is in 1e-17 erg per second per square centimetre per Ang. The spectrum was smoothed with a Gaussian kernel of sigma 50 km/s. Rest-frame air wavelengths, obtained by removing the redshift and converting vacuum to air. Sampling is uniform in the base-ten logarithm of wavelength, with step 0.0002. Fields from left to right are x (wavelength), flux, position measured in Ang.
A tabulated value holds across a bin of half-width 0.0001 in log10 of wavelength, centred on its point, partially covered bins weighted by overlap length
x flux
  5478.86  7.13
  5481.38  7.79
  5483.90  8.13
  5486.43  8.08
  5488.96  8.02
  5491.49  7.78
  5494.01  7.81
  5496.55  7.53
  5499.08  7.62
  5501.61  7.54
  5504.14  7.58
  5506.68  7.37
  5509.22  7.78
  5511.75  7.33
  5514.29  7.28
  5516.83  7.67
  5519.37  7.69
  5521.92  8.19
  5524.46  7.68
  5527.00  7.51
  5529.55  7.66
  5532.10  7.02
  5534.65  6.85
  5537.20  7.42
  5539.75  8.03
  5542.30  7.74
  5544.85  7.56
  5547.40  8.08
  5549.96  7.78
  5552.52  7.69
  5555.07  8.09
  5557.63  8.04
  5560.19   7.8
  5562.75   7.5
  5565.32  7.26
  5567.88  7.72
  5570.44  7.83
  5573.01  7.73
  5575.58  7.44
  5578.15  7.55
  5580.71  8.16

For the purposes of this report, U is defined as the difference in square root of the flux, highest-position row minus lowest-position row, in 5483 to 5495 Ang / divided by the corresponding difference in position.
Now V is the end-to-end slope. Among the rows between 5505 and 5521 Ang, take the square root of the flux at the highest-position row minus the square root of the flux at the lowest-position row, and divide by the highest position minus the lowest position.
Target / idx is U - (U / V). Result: 1.2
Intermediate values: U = -0.0056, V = 0.005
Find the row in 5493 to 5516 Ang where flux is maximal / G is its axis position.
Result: 5494.01 Ang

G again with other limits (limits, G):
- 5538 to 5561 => 5555.07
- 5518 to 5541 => 5521.92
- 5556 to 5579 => 5557.63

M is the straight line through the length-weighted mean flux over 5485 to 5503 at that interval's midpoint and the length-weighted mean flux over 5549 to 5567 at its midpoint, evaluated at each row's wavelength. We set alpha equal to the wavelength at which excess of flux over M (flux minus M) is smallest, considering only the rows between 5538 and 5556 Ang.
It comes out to 5544.85 Ang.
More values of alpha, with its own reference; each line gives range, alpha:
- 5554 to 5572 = 5565.32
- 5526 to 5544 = 5534.65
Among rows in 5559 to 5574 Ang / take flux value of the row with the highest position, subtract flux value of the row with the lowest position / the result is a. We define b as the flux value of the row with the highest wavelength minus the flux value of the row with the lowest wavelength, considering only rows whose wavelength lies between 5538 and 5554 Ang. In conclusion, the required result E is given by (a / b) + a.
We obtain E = 0.1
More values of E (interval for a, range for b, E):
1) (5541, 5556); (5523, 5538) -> -1.0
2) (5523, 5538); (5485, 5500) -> 0.3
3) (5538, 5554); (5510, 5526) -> -1.3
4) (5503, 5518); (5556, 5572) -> -0.3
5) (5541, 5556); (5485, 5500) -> -0.4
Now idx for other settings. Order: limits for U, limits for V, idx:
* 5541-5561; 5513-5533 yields 0.2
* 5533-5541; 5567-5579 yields 14.2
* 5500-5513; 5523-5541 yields 0.9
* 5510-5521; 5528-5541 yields -1.3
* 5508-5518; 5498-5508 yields -0.4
